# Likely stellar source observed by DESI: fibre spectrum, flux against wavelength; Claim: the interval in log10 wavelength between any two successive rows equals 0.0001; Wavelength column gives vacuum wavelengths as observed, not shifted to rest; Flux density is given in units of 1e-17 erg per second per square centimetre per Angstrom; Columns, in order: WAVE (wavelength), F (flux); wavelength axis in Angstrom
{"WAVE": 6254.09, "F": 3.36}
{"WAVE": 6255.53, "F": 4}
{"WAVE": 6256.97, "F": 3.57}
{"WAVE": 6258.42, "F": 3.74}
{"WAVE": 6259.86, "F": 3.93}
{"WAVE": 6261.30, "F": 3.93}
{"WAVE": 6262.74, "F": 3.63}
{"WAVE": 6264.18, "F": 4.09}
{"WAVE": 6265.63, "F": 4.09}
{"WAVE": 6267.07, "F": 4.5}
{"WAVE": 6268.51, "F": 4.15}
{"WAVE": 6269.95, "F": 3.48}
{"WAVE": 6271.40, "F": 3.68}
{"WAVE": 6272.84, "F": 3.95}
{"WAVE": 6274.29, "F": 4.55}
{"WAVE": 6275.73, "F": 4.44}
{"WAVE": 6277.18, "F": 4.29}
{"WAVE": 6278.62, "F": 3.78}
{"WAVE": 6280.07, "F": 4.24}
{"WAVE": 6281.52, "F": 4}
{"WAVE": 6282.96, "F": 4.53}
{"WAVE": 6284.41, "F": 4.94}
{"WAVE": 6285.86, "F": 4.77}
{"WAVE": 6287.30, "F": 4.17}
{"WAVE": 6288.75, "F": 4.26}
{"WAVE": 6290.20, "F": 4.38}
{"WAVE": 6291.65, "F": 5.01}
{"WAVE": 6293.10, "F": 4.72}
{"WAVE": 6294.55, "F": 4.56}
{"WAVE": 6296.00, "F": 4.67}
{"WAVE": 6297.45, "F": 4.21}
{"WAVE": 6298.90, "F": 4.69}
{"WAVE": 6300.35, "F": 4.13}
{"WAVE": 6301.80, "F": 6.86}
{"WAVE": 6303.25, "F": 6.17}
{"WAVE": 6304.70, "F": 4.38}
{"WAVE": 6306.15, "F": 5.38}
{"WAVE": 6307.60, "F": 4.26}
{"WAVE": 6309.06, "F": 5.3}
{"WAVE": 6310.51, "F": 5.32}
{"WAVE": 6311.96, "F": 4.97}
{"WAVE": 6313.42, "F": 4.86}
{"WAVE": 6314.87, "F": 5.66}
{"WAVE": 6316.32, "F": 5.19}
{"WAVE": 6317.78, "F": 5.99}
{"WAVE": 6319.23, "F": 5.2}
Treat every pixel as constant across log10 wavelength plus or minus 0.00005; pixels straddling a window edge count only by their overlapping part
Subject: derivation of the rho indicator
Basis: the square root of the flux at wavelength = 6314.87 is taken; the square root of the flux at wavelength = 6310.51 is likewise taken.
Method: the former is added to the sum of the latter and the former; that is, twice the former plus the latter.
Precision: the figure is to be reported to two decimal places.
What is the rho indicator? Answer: 7.06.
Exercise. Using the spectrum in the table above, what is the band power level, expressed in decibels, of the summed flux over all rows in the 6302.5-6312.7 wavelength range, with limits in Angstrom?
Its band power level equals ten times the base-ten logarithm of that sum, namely 15.5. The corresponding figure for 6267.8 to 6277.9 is 14.6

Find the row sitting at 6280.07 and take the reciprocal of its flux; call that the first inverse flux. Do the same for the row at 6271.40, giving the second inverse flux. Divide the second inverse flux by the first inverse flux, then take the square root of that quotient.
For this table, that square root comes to 1.07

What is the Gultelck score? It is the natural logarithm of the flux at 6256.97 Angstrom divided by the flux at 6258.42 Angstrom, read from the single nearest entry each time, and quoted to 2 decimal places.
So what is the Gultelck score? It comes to -0.05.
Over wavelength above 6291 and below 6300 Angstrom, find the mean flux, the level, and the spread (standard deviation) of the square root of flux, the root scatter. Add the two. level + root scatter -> 4.7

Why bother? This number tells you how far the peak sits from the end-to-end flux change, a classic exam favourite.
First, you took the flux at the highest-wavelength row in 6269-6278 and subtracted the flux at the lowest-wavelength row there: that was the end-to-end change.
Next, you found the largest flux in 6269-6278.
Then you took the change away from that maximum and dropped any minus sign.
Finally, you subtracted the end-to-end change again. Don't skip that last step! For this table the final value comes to 3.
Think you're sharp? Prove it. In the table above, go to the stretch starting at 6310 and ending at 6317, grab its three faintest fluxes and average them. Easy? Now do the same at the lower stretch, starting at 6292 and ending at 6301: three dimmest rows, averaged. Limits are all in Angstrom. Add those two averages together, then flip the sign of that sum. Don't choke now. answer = -9.31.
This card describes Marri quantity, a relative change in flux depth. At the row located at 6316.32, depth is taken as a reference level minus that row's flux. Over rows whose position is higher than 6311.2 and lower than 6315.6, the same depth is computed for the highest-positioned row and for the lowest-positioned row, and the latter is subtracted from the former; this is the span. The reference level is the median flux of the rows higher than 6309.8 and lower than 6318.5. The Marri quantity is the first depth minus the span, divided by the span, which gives -1.1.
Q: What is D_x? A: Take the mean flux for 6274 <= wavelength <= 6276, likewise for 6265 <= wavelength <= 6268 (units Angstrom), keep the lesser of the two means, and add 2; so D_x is 6.3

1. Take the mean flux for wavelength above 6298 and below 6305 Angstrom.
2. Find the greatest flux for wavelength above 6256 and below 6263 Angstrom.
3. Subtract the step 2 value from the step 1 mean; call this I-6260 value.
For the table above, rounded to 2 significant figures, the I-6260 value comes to 1.3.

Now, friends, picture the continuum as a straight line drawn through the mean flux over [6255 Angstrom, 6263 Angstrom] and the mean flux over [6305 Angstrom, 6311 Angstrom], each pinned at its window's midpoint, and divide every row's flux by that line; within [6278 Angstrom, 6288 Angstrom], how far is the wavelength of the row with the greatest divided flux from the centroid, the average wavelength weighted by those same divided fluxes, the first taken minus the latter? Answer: 1.3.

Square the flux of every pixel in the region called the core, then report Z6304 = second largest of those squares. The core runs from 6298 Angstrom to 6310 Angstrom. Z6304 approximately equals 38.1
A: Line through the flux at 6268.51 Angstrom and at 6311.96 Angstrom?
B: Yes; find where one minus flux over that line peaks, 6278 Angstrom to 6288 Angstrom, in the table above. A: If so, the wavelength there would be 6278.62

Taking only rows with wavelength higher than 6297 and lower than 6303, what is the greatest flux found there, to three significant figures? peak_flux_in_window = 6.86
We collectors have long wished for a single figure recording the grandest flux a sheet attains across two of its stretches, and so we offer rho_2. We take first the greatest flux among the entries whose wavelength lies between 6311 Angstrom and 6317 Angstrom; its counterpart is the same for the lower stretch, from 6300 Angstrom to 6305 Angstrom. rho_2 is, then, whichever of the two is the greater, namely 6.9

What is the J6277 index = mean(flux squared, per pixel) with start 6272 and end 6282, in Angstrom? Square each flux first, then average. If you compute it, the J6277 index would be 18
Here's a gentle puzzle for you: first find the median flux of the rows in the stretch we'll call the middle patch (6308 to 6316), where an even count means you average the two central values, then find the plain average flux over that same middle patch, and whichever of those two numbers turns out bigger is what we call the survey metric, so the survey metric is 5.30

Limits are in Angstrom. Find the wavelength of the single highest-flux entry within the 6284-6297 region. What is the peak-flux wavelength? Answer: 6291.65 Angstrom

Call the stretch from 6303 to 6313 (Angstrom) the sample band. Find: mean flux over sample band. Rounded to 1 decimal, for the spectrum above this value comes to 5.1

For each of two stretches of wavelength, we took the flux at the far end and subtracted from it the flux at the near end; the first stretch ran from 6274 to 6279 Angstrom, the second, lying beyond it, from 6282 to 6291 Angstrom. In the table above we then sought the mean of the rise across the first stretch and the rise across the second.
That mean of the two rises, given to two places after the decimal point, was -0.46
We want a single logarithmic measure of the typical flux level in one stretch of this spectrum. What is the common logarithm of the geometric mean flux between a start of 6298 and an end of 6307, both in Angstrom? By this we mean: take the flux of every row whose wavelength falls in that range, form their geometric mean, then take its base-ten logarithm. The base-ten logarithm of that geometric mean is 0.71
